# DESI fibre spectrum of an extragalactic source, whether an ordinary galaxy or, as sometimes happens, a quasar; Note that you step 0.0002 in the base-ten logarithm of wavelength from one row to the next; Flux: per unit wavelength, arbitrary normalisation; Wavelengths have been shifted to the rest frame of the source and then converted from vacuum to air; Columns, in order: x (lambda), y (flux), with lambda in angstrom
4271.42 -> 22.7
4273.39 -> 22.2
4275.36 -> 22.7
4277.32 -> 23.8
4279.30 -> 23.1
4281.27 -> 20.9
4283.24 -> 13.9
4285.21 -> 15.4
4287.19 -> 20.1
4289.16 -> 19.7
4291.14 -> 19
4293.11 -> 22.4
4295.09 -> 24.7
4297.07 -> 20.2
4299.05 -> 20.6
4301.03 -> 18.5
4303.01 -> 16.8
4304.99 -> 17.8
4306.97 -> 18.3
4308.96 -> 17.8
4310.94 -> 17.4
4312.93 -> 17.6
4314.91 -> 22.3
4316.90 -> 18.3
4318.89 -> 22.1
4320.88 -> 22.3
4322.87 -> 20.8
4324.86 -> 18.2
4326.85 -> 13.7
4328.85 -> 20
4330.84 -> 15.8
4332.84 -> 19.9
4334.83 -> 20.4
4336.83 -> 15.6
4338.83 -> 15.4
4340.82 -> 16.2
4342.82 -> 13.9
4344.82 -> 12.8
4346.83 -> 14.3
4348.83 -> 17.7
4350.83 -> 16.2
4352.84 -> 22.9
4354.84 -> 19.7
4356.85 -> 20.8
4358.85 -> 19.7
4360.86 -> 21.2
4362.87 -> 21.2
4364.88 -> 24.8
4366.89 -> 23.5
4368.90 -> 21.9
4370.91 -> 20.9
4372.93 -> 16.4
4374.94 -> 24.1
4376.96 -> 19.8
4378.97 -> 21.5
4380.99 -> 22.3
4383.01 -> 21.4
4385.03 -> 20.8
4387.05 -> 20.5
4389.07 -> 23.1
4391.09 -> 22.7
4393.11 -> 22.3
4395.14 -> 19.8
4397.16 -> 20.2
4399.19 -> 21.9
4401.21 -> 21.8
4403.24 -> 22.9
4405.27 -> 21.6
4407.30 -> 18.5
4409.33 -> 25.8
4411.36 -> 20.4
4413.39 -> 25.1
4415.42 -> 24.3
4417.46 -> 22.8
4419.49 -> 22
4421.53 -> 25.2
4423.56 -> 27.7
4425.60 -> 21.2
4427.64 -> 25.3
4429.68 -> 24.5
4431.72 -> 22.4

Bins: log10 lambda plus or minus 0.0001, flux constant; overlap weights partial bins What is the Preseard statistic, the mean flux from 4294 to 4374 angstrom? 19.0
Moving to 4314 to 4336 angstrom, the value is 19.4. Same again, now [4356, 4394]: 21.5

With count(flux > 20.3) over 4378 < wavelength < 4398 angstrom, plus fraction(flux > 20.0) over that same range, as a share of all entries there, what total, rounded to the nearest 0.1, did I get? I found 8.9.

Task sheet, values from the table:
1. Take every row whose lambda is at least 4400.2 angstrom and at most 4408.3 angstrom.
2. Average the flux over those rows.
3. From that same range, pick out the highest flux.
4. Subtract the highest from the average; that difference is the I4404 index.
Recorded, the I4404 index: -1.7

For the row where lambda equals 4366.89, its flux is 23.5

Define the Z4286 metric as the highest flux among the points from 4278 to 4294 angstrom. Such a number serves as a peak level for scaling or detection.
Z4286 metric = 23.1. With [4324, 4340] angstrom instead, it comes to 20.4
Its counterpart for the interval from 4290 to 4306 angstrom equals 24.7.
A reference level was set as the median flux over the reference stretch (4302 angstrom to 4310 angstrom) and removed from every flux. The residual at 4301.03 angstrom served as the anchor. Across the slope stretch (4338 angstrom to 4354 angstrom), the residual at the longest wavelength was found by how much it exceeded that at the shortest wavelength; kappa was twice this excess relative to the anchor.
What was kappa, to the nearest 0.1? 21.4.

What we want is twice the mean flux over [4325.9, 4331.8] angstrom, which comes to 33.0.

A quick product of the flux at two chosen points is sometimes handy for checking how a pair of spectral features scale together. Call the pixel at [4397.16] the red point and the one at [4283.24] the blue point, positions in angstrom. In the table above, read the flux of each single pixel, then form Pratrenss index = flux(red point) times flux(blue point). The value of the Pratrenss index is 281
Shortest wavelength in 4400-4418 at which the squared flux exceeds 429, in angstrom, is 4401.21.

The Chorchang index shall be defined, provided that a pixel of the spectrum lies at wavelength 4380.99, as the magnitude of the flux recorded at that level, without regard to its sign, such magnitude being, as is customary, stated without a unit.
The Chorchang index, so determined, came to 22.3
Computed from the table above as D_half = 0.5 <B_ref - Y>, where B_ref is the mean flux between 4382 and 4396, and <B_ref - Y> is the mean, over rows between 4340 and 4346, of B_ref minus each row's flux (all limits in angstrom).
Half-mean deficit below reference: 3.6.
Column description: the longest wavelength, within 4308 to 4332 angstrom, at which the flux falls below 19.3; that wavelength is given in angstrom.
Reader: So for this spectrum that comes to 4330.84 angstrom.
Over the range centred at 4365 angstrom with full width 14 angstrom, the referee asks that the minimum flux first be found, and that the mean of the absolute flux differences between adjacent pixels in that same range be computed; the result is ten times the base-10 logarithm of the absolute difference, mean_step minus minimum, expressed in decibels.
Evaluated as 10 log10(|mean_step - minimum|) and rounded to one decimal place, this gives 12.6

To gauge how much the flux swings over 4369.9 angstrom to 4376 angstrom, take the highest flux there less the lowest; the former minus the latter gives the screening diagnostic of 7.7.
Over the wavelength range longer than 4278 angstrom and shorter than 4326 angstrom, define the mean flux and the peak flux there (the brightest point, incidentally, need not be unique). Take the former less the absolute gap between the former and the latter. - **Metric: 14.3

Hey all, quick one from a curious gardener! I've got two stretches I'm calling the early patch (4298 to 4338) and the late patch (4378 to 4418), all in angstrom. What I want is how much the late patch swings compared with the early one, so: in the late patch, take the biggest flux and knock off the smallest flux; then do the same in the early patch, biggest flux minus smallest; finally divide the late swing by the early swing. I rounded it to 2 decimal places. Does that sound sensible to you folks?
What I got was 0.85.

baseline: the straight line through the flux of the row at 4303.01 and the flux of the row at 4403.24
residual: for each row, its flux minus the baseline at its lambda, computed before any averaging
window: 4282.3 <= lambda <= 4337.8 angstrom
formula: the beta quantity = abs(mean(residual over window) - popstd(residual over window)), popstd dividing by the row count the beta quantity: 1.1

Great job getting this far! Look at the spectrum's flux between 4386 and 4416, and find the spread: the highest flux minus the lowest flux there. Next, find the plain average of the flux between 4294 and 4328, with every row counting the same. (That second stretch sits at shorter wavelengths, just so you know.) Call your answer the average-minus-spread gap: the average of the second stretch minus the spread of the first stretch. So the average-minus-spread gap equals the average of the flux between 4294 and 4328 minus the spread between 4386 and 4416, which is 12.0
